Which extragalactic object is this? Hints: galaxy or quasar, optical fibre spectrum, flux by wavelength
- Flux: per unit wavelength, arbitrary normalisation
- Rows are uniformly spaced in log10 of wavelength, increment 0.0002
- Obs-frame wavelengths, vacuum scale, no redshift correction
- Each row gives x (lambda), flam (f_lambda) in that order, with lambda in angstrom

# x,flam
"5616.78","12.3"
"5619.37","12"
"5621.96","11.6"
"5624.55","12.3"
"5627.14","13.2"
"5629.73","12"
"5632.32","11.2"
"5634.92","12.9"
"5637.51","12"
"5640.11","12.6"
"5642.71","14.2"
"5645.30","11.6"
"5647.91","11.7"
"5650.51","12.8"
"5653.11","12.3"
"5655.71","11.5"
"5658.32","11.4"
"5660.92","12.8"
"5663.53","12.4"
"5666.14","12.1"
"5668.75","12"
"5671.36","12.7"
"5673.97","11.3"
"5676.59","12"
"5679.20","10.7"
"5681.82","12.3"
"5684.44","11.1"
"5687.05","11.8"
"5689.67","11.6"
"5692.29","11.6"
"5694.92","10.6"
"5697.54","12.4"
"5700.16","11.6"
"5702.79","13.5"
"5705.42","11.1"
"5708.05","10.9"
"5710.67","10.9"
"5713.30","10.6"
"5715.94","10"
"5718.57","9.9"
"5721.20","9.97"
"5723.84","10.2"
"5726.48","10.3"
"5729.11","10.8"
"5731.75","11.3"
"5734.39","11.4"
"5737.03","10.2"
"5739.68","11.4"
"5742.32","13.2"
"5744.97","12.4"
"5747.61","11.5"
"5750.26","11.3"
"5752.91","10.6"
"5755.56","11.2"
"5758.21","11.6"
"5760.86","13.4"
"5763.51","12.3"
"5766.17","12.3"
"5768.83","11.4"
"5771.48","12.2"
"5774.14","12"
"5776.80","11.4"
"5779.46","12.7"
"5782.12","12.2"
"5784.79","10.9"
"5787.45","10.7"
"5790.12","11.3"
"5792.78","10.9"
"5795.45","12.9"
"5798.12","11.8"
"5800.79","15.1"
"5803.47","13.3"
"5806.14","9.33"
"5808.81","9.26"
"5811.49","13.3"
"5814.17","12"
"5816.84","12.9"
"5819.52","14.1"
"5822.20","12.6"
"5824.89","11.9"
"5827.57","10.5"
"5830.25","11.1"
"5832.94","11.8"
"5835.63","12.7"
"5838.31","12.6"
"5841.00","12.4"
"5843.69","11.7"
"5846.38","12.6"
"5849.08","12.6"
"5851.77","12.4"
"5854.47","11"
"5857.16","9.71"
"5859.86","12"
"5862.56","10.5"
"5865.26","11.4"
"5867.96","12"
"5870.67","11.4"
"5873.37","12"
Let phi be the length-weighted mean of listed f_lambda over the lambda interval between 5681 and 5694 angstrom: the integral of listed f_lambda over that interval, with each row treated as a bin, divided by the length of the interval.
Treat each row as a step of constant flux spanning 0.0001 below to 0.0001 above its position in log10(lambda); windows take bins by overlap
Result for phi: 11.6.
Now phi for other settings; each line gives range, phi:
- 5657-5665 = 12.2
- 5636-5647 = 12.6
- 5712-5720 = 10.2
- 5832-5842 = 12.4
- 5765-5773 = 12.0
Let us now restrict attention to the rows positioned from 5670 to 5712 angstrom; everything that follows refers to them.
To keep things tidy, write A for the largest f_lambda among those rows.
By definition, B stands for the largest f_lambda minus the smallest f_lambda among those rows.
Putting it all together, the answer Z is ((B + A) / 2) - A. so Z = -5.30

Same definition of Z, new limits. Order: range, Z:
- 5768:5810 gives -4.63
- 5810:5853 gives -5.25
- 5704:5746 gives -4.95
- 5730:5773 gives -5.10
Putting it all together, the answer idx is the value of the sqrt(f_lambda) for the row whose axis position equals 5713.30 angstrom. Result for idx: 3.26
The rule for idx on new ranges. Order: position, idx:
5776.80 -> 3.38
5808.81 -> 3.04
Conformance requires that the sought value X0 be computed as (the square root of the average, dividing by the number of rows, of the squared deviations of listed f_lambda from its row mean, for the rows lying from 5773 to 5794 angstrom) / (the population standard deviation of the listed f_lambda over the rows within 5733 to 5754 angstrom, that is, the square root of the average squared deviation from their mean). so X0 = 0.8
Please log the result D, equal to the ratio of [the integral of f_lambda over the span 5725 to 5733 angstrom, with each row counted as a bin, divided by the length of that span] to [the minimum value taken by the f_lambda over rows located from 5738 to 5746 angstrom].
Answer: 0.95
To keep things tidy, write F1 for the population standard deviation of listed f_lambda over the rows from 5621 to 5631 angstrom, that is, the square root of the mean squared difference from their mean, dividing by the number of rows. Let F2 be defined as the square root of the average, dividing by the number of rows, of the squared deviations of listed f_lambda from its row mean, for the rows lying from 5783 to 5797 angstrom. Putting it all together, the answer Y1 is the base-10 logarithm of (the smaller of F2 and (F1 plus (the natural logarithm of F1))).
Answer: -1.23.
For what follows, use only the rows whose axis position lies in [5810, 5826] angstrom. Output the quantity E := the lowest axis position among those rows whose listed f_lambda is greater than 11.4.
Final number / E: 5811.49 angstrom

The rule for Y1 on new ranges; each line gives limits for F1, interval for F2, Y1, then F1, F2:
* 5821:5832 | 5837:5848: -0.43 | 0.79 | 0.37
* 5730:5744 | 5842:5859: -0.03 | 0.96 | 1.05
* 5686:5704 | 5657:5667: -0.29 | 0.83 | 0.51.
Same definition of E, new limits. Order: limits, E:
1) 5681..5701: 5681.82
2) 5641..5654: 5642.71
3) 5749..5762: 5758.21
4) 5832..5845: 5832.94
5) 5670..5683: 5671.36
